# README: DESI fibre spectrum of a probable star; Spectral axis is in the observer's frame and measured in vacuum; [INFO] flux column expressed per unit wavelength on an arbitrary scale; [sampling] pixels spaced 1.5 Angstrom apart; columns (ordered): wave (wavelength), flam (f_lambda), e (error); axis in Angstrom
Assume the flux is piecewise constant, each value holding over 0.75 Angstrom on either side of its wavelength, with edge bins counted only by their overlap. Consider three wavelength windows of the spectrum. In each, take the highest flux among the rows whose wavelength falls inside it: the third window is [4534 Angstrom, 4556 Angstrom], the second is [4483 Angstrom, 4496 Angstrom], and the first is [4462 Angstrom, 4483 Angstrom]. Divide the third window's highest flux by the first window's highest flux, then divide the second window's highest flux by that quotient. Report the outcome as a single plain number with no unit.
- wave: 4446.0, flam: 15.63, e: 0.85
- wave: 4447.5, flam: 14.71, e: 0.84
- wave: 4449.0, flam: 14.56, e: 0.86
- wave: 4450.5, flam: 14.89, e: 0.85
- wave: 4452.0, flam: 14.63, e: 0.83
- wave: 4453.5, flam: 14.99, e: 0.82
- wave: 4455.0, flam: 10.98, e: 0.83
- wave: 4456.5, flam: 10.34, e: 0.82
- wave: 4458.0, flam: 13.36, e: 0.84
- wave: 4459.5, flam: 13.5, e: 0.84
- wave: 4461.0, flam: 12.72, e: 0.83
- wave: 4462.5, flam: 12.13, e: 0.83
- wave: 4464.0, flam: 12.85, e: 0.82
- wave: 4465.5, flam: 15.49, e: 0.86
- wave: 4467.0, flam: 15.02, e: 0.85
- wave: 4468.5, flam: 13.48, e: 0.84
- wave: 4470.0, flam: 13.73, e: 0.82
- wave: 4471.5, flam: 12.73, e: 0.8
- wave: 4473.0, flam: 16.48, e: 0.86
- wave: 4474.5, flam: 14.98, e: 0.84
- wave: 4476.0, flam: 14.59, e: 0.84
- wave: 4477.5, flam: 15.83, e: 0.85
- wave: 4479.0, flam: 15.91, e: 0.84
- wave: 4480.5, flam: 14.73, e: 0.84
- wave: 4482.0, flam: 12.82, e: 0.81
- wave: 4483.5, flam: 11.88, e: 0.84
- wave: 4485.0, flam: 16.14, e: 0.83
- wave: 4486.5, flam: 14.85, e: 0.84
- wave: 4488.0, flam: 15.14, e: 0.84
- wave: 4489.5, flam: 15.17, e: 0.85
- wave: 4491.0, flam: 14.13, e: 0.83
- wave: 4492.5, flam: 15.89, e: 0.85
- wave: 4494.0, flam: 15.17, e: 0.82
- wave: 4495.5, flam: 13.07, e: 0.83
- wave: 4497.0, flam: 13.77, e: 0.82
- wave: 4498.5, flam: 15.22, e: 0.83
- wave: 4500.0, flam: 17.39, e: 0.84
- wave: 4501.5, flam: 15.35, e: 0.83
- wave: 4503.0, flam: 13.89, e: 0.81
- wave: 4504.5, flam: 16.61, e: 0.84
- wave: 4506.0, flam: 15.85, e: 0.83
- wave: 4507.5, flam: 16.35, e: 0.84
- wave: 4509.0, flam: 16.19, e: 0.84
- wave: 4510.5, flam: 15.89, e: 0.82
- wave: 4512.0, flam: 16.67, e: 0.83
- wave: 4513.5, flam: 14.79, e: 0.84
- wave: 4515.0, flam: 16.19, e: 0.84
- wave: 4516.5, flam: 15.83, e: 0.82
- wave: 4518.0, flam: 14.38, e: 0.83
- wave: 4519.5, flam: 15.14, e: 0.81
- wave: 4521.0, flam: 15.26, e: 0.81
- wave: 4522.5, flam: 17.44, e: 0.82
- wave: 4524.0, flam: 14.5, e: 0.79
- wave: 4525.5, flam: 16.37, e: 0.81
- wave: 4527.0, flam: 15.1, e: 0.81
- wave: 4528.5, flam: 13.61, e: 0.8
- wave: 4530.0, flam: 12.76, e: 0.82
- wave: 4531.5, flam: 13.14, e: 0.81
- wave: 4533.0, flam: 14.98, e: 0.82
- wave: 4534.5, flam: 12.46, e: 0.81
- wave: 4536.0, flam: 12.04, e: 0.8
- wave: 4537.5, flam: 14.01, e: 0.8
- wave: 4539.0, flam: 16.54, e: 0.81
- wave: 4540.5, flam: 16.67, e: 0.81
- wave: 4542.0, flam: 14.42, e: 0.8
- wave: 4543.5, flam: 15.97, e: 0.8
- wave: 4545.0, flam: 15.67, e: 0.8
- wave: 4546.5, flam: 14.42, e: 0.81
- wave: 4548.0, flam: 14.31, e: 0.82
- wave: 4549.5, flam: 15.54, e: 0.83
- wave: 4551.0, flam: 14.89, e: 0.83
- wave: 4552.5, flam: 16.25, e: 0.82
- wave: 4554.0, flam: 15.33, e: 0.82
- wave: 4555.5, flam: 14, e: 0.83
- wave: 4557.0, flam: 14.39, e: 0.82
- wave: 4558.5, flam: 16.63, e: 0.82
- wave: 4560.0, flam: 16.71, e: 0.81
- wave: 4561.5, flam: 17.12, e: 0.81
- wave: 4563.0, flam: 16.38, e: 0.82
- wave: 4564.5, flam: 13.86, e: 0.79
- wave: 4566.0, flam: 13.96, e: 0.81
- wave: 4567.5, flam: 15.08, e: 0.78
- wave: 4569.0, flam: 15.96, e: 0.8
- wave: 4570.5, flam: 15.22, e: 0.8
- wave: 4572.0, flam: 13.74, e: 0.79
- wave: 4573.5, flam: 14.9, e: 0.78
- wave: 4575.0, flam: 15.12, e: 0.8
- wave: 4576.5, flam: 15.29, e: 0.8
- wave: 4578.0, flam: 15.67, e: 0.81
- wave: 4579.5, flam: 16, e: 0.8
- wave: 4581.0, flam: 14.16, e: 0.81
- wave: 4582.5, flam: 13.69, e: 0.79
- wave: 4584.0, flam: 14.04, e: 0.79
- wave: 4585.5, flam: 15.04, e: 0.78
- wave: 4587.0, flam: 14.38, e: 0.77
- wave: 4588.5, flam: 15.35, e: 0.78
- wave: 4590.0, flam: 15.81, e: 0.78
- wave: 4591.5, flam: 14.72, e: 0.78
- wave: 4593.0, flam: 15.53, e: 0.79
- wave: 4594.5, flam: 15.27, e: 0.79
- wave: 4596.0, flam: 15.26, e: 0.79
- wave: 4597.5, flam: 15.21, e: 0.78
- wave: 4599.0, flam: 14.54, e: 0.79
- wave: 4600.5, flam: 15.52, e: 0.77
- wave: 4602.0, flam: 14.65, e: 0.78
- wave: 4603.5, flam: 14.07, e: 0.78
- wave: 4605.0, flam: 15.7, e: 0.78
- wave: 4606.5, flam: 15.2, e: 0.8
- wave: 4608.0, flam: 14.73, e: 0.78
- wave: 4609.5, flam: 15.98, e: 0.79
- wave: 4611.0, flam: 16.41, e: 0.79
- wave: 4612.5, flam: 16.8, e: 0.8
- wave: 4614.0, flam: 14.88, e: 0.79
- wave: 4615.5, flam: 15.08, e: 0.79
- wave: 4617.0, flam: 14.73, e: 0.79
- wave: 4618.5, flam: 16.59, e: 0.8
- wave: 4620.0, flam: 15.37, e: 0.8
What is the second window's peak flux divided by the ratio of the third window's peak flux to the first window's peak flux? 16.0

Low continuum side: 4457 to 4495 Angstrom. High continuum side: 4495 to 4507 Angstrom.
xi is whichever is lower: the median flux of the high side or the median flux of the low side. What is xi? 14.7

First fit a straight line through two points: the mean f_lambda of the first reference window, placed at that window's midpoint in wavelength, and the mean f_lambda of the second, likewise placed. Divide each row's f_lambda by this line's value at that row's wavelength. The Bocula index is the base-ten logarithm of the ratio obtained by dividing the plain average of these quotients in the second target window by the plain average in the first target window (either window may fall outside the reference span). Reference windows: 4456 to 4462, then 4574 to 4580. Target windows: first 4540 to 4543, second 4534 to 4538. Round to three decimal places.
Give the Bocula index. -0.079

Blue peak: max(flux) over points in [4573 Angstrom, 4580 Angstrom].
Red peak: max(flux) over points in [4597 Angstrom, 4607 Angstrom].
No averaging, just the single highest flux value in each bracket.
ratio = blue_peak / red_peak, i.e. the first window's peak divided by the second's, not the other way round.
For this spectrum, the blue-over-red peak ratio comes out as 1.02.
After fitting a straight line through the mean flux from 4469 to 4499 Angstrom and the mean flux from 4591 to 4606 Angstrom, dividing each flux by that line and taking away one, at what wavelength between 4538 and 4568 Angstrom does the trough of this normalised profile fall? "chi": 4564.5 Angstrom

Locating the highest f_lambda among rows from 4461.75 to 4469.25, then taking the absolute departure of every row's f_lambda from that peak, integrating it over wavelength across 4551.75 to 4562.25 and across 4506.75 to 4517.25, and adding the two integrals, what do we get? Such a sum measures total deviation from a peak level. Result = 19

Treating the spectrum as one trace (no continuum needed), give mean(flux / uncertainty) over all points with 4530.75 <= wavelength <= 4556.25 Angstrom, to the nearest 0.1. 18.1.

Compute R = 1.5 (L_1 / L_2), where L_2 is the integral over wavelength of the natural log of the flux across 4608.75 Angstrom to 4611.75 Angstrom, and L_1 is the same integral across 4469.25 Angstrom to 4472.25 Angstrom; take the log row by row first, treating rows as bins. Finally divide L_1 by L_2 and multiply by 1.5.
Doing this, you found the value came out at 1.39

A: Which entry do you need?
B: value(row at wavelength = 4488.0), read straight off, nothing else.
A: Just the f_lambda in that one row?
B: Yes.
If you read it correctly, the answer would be 15.14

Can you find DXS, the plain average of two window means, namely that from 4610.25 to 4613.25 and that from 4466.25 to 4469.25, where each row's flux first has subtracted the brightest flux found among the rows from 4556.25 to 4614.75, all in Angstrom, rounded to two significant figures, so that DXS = -1.7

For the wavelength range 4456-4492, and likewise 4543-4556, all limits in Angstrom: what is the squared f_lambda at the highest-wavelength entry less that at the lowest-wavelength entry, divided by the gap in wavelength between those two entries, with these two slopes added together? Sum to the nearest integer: -2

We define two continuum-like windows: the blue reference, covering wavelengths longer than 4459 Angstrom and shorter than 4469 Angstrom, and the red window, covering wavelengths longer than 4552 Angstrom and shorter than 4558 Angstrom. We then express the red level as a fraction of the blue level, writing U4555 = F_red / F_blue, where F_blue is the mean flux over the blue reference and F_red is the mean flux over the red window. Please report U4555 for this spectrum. 1.10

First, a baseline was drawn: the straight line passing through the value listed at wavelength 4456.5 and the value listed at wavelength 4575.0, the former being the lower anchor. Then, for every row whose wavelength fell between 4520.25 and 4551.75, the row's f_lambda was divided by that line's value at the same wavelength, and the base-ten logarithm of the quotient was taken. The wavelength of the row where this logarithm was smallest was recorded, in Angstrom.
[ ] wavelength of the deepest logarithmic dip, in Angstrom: 4536.0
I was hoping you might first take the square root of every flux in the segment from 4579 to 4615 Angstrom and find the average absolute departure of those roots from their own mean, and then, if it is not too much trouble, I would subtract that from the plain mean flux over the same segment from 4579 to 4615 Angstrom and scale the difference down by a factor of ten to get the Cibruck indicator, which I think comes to 1.504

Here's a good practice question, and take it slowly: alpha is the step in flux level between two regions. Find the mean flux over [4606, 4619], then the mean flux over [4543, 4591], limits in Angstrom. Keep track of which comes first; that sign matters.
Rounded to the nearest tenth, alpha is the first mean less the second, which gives 0.4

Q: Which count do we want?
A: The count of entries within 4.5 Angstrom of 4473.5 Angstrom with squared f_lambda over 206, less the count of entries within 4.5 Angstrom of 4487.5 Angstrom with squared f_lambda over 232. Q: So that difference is 3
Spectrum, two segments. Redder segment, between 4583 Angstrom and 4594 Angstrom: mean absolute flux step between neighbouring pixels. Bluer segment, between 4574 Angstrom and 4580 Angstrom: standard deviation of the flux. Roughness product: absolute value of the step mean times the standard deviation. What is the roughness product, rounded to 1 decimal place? 0.3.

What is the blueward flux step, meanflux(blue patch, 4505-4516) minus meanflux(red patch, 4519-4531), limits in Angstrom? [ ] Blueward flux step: 1.0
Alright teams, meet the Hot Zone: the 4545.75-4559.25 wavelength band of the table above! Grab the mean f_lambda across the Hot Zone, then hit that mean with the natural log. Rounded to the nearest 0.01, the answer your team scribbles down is 2.71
